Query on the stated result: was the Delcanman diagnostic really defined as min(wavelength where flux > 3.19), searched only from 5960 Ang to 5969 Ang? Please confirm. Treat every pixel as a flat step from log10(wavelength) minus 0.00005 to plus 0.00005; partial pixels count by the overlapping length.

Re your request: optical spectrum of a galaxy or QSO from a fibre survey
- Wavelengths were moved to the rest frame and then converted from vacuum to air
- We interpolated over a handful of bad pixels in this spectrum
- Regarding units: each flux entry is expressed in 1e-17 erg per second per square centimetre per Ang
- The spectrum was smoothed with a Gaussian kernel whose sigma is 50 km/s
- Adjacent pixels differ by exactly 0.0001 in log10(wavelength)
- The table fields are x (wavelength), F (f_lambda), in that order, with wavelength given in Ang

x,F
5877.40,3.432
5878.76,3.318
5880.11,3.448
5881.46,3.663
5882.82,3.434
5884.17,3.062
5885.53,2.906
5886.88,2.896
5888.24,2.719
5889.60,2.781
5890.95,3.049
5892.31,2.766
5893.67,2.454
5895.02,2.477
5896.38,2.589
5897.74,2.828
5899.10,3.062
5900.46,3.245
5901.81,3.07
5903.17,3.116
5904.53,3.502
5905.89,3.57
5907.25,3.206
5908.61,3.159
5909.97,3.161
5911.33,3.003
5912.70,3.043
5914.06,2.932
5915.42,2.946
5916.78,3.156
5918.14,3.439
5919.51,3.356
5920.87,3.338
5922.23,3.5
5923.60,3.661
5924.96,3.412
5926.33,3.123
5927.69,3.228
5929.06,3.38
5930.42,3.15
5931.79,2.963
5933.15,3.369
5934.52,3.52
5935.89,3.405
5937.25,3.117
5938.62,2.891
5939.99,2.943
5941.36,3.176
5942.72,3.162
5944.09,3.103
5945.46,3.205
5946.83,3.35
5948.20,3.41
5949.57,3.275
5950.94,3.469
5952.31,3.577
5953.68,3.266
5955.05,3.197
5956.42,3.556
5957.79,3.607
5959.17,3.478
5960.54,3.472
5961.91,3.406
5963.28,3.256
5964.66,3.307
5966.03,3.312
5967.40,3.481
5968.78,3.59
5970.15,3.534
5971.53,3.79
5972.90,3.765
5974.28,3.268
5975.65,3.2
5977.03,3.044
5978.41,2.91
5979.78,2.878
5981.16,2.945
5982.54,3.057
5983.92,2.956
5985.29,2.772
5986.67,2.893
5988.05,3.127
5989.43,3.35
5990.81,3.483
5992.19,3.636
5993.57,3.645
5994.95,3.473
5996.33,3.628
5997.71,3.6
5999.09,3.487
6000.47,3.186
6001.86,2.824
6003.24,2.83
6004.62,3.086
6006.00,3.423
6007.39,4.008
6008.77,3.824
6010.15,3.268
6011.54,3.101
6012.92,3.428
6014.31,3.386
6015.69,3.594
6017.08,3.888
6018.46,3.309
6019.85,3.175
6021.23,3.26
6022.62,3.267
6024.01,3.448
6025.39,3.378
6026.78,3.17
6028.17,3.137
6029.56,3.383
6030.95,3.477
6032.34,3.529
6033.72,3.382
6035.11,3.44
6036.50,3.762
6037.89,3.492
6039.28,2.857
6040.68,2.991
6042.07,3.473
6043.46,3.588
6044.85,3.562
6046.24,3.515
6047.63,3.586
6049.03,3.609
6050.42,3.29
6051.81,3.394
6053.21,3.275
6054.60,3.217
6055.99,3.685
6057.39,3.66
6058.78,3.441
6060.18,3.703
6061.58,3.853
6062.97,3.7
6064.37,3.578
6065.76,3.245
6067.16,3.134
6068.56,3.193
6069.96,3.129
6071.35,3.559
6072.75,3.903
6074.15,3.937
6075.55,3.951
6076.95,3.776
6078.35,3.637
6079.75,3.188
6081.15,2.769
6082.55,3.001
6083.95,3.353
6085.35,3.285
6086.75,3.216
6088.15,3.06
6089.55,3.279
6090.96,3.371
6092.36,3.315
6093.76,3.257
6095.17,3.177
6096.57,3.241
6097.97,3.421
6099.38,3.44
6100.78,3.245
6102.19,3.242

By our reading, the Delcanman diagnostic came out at 5960.54 Ang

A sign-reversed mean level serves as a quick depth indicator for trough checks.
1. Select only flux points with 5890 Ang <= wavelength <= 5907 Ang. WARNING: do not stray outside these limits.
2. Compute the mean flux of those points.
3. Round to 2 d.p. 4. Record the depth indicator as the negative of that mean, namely -2.98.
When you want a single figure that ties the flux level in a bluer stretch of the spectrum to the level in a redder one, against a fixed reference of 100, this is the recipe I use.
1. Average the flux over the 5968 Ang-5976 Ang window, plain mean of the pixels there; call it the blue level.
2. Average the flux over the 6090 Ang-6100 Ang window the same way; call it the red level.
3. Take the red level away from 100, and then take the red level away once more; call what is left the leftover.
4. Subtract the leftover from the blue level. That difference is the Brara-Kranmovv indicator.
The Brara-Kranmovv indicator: -89.84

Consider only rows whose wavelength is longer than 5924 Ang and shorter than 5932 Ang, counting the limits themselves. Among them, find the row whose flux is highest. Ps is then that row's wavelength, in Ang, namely 5924.96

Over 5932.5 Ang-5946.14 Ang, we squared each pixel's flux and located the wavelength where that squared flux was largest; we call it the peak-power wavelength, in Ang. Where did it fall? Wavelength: 5934.52 Ang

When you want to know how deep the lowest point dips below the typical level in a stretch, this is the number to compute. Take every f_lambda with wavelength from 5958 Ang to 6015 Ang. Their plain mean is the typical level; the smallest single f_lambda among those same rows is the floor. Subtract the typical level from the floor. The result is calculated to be -0.55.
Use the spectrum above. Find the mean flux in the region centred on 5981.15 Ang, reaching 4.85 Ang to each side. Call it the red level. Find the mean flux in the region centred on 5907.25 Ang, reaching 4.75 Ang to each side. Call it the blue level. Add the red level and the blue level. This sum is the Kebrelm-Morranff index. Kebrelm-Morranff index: 6.18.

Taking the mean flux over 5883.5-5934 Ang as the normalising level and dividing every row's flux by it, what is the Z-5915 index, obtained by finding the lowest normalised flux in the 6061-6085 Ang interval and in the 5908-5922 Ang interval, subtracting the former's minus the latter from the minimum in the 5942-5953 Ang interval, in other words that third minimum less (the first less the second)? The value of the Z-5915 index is 1.05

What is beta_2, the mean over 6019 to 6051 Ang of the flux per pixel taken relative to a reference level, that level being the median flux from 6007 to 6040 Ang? 1.00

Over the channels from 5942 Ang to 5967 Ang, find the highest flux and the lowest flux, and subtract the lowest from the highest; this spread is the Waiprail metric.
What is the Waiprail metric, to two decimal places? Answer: 0.50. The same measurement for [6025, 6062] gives 1.00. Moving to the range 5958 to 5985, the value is 0.91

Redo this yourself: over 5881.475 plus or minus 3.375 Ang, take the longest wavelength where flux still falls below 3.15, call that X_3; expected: 5884.17 Ang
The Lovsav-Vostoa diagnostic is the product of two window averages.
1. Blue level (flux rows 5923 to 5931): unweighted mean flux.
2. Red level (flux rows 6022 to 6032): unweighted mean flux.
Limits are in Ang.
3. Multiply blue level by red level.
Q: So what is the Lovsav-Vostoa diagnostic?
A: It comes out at 11.1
